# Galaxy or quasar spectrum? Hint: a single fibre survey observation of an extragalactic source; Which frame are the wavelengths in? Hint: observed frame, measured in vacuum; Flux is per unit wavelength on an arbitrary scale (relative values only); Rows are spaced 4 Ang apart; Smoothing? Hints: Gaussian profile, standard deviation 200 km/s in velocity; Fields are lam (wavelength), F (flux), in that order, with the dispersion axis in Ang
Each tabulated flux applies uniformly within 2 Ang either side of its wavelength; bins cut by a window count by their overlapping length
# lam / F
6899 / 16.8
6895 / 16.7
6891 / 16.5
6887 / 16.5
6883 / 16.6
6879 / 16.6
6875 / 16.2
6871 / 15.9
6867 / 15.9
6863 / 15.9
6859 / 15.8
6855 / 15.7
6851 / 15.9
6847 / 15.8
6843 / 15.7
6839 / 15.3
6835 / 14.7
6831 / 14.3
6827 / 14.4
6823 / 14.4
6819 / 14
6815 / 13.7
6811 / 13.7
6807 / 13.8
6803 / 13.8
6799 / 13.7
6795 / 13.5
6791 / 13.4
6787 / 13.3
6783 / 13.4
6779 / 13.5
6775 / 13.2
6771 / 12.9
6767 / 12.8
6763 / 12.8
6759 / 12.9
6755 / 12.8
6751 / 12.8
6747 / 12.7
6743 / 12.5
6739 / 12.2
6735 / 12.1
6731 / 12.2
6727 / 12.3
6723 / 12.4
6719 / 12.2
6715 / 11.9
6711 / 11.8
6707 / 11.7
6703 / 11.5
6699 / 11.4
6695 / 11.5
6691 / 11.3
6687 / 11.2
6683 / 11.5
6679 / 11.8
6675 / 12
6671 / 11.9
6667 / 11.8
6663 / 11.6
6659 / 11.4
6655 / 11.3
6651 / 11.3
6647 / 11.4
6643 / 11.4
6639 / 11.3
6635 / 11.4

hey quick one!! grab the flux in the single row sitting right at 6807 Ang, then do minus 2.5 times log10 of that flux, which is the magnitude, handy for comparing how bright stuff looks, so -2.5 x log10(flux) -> -2.85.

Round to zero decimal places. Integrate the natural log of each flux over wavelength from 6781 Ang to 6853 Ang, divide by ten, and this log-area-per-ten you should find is 19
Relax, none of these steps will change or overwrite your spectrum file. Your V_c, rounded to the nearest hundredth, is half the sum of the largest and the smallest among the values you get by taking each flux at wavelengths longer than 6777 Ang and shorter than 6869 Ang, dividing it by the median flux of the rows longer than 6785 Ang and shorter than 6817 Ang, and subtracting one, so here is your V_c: 0.07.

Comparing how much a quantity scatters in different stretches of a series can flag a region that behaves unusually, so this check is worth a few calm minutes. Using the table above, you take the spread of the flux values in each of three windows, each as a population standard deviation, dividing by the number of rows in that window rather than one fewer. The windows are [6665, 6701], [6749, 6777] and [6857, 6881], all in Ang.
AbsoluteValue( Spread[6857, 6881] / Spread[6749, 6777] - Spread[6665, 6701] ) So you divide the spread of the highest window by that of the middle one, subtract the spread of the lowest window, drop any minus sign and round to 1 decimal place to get 1.8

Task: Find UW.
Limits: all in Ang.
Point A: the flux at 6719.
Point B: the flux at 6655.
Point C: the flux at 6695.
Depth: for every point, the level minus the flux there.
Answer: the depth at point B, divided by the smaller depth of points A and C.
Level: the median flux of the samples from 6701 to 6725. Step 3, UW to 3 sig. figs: -1.57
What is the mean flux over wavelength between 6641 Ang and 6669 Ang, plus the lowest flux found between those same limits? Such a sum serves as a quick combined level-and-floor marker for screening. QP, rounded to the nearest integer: 23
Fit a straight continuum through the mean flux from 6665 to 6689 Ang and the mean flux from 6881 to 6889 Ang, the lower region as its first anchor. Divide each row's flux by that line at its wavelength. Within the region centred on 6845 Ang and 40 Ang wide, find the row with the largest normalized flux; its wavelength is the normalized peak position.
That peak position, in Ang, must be 6851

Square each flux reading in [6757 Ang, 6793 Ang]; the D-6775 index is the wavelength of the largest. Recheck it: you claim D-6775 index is 6779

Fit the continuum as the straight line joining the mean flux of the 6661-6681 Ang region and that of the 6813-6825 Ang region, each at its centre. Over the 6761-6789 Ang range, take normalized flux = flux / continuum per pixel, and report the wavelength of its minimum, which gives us 6767 Ang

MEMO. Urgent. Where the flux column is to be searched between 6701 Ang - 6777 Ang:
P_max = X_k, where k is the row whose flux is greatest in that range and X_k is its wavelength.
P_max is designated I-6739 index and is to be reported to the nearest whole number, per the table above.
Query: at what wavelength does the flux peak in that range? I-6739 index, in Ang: 6775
